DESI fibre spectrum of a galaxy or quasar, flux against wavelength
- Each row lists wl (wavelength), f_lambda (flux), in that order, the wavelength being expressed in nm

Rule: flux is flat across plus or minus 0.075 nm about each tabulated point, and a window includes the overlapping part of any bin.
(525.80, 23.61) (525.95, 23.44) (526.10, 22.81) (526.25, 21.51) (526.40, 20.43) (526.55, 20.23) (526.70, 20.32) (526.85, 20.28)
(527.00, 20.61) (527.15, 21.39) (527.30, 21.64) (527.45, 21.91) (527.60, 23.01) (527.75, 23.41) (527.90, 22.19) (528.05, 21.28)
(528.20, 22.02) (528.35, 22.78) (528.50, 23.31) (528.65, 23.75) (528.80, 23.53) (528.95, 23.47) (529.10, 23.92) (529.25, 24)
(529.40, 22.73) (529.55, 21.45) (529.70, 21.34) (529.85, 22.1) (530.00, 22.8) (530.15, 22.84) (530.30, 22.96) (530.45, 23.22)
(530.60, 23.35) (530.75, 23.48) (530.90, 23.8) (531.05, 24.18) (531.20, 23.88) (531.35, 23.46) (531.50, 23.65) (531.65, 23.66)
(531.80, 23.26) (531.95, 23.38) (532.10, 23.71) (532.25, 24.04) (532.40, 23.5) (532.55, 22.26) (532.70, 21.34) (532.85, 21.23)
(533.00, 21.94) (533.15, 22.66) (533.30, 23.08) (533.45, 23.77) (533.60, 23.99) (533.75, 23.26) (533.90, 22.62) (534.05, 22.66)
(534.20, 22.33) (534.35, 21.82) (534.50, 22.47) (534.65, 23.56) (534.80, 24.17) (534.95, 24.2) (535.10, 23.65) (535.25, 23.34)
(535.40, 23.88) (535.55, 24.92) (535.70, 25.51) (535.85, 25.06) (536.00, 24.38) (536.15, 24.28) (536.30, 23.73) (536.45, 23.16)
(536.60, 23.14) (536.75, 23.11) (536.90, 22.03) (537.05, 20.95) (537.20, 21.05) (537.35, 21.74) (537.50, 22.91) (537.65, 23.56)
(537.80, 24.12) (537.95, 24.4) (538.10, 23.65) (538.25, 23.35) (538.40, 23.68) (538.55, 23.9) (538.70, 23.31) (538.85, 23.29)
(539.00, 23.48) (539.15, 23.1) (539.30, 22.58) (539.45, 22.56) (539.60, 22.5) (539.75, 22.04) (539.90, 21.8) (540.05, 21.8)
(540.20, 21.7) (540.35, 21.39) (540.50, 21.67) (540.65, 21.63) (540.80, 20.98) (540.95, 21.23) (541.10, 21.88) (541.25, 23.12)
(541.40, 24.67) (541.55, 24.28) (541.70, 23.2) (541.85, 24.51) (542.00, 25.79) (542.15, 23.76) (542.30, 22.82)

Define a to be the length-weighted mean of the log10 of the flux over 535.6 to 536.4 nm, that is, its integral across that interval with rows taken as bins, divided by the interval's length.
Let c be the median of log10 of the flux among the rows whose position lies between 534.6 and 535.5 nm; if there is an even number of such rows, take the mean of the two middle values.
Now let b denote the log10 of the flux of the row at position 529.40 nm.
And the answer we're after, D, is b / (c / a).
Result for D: 1.37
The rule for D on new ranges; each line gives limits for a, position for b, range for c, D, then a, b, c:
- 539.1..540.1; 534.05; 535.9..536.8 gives 1.33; 1.35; 1.36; 1.37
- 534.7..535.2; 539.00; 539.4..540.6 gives 1.41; 1.38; 1.37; 1.34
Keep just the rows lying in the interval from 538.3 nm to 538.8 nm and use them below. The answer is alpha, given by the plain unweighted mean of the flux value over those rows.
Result 23.63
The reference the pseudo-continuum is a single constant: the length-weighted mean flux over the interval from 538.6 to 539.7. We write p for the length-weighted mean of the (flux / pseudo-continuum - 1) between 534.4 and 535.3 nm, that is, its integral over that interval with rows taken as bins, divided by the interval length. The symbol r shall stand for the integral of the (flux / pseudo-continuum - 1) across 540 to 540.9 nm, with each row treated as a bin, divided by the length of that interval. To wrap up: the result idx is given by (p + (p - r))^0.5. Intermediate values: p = 0.024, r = -0.06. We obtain 0.33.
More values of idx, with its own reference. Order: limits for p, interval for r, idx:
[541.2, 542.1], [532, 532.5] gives 0.29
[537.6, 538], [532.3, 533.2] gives 0.36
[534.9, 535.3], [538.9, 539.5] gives 0.26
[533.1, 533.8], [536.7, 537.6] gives 0.28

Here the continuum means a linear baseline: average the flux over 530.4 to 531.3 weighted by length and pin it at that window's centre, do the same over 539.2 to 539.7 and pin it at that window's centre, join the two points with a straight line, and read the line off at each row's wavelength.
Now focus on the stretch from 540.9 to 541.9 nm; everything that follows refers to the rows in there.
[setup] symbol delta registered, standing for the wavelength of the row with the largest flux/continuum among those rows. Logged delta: 541.40 nm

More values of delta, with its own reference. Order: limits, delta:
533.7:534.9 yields 534.80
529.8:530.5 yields 530.45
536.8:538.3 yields 537.95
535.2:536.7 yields 535.70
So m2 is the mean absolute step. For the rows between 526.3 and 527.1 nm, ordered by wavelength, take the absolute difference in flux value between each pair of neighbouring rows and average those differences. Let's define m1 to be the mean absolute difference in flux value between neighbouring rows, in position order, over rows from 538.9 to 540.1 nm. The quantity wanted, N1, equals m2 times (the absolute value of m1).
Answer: 0.04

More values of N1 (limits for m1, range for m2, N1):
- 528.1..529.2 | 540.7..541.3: 0.29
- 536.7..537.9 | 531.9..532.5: 0.30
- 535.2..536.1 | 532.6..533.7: 0.32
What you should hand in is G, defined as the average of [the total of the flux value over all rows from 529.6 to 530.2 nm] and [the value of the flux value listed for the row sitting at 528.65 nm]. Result 56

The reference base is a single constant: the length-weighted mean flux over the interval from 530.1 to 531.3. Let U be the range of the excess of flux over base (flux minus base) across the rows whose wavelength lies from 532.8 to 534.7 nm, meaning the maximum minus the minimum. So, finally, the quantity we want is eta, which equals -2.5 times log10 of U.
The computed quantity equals -1.10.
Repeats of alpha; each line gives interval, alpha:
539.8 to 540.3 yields 21.77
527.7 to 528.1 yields 22.29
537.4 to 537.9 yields 23.53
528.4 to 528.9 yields 23.53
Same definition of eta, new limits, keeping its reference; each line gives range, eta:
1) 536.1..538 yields -1.34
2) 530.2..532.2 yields -0.22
